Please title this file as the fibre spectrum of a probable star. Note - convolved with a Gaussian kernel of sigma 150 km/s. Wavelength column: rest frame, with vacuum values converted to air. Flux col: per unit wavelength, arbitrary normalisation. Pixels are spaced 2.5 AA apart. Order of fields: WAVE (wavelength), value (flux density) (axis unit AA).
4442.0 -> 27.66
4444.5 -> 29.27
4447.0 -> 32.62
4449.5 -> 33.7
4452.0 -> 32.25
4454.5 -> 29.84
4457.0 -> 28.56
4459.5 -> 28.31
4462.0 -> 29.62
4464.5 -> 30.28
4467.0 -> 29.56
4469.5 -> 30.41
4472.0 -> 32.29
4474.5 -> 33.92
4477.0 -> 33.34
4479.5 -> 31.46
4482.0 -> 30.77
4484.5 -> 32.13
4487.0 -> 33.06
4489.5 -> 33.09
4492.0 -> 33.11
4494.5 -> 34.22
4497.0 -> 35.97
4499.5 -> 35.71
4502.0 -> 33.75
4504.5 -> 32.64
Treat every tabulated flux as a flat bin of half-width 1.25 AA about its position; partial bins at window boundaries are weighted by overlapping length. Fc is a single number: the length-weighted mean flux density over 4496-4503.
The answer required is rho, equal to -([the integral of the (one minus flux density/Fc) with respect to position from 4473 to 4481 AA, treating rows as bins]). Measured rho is -0.5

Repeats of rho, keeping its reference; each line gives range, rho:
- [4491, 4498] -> -0.1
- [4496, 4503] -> 0.0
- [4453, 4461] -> -1.4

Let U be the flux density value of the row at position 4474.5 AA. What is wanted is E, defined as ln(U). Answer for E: 3.52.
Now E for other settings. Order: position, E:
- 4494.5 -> 3.53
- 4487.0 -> 3.50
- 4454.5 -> 3.40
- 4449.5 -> 3.52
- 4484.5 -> 3.47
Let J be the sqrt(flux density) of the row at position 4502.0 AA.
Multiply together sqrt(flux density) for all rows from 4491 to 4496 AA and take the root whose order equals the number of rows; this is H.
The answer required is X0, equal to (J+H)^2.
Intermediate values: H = 5.8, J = 5.81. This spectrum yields 135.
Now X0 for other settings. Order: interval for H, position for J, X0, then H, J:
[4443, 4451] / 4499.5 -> 135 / 5.6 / 5.98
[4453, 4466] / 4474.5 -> 126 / 5.4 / 5.82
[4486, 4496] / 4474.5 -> 135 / 5.8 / 5.82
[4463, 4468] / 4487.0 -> 126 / 5.5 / 5.75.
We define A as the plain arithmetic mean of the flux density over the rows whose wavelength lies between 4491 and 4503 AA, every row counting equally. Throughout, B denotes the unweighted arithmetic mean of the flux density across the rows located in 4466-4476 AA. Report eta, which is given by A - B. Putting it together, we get 3.0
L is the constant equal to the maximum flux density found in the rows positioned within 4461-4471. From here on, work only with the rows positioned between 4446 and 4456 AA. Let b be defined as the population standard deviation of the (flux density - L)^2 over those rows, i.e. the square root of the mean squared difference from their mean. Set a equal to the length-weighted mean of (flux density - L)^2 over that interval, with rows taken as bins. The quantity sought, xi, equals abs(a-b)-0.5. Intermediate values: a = 4.8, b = 3.8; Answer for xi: 0.50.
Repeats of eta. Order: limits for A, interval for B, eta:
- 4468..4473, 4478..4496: -1.2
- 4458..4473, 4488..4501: -4.3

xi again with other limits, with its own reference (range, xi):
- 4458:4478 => 0.03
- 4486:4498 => 3.44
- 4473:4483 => 0.02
